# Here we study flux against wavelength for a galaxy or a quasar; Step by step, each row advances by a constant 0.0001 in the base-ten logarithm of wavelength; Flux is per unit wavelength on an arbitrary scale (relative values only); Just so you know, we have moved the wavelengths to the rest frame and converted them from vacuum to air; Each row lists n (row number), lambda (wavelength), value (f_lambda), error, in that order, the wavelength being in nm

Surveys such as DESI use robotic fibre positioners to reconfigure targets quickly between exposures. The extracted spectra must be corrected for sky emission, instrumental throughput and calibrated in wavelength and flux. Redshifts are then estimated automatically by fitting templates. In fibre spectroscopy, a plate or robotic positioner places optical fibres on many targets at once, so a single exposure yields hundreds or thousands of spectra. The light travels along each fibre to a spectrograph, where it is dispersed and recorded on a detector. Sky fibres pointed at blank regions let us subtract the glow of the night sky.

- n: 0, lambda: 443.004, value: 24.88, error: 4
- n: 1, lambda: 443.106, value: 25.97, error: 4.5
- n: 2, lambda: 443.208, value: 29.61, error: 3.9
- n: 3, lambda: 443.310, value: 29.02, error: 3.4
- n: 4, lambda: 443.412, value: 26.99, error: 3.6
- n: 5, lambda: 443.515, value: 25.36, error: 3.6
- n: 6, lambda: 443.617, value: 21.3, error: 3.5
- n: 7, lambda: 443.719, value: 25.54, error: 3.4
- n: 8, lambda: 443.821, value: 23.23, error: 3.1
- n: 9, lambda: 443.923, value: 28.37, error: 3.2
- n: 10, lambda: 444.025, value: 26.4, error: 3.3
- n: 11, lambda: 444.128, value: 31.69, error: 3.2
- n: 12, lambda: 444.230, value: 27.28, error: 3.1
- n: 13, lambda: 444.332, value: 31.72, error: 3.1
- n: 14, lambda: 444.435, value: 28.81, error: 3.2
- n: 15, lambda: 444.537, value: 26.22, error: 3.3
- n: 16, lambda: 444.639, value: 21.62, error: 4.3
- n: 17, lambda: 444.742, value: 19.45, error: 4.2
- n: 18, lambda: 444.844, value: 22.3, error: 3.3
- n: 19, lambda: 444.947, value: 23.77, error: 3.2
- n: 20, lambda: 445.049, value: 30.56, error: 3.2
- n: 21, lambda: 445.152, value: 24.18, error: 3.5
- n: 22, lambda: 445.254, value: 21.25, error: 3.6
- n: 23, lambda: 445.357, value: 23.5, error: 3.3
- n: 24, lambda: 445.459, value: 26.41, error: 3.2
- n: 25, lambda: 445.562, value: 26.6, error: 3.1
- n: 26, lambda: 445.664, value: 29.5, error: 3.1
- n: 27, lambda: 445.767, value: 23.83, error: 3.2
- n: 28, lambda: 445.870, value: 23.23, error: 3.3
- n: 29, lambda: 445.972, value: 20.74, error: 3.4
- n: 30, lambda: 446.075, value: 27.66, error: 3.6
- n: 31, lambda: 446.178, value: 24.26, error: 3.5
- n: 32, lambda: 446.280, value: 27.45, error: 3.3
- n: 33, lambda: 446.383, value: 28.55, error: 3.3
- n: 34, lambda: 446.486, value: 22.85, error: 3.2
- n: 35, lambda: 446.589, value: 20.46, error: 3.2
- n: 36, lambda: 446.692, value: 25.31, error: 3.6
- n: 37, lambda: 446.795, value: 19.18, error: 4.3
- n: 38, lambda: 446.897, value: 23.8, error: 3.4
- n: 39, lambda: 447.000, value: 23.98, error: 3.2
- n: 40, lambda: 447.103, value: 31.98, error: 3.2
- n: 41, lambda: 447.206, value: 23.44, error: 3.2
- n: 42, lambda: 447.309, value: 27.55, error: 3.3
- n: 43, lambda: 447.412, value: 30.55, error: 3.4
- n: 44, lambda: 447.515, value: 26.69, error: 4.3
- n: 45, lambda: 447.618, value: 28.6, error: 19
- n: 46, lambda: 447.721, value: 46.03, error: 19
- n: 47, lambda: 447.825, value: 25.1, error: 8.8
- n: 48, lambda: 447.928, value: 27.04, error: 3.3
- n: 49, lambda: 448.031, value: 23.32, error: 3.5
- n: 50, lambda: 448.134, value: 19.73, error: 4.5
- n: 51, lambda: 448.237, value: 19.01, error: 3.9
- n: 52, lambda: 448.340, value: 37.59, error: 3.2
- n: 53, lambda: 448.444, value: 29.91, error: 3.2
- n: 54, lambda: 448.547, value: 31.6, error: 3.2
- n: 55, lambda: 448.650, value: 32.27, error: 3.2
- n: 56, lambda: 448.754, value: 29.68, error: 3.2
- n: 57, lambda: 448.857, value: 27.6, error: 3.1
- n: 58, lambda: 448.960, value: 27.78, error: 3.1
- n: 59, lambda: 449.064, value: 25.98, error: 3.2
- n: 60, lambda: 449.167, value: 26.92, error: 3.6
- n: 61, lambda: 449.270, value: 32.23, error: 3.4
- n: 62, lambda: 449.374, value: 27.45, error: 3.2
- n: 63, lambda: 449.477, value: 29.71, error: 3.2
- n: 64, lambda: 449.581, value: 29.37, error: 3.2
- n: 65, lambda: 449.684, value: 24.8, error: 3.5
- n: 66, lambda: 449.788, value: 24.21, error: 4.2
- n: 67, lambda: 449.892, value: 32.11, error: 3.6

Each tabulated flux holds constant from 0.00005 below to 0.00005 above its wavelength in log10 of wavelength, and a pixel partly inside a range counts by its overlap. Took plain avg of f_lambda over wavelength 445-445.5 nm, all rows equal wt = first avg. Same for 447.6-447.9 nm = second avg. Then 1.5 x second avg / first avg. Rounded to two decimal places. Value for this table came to 1.98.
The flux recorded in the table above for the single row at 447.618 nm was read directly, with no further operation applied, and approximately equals 28.6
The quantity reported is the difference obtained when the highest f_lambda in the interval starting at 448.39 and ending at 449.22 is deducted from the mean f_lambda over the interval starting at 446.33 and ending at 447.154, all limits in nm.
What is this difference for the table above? -7.8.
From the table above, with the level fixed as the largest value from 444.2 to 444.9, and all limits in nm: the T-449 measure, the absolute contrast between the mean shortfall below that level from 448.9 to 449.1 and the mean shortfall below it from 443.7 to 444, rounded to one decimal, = 1.2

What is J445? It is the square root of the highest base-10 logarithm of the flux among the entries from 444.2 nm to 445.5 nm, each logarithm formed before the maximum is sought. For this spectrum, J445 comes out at 1.23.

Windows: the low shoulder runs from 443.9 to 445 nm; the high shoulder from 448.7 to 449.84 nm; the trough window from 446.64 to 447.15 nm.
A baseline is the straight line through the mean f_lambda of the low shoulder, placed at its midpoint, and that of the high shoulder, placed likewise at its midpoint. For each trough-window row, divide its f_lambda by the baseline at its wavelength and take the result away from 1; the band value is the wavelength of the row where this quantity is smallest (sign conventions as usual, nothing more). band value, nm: 447.103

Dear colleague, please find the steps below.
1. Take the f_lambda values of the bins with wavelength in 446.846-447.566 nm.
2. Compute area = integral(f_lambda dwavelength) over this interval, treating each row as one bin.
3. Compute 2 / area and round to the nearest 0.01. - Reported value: 0.10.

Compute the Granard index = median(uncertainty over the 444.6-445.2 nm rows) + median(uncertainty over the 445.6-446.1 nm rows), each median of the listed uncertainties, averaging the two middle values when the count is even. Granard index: 6.70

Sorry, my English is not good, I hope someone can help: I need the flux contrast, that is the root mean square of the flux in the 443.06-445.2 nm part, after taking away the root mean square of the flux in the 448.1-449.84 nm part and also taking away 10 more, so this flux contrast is -12.0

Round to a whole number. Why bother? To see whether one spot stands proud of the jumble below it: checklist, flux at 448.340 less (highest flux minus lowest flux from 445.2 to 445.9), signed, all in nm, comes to 29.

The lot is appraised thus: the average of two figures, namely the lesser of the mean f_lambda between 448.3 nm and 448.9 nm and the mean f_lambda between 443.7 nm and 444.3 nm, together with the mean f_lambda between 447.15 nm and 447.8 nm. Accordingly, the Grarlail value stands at 28.8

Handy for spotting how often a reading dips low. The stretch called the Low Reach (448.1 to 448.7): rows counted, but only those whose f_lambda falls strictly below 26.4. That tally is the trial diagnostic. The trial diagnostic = 2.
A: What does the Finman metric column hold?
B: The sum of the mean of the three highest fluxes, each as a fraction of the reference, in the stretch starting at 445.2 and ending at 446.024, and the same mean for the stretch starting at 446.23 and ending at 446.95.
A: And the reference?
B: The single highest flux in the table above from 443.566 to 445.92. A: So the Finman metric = 1.72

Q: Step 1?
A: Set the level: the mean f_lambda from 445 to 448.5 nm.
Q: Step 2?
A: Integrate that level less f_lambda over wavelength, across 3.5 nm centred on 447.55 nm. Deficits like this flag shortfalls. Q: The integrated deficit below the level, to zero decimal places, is -3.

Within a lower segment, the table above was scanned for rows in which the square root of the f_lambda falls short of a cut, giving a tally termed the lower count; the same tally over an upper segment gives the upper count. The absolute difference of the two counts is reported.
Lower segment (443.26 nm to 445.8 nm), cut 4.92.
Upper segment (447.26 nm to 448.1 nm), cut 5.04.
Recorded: 8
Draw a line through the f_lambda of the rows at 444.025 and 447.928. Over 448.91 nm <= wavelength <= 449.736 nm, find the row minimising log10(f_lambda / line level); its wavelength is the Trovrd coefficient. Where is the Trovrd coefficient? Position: 449.684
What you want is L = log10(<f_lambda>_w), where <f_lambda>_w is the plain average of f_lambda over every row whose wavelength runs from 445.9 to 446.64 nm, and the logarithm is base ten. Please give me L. 1.39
